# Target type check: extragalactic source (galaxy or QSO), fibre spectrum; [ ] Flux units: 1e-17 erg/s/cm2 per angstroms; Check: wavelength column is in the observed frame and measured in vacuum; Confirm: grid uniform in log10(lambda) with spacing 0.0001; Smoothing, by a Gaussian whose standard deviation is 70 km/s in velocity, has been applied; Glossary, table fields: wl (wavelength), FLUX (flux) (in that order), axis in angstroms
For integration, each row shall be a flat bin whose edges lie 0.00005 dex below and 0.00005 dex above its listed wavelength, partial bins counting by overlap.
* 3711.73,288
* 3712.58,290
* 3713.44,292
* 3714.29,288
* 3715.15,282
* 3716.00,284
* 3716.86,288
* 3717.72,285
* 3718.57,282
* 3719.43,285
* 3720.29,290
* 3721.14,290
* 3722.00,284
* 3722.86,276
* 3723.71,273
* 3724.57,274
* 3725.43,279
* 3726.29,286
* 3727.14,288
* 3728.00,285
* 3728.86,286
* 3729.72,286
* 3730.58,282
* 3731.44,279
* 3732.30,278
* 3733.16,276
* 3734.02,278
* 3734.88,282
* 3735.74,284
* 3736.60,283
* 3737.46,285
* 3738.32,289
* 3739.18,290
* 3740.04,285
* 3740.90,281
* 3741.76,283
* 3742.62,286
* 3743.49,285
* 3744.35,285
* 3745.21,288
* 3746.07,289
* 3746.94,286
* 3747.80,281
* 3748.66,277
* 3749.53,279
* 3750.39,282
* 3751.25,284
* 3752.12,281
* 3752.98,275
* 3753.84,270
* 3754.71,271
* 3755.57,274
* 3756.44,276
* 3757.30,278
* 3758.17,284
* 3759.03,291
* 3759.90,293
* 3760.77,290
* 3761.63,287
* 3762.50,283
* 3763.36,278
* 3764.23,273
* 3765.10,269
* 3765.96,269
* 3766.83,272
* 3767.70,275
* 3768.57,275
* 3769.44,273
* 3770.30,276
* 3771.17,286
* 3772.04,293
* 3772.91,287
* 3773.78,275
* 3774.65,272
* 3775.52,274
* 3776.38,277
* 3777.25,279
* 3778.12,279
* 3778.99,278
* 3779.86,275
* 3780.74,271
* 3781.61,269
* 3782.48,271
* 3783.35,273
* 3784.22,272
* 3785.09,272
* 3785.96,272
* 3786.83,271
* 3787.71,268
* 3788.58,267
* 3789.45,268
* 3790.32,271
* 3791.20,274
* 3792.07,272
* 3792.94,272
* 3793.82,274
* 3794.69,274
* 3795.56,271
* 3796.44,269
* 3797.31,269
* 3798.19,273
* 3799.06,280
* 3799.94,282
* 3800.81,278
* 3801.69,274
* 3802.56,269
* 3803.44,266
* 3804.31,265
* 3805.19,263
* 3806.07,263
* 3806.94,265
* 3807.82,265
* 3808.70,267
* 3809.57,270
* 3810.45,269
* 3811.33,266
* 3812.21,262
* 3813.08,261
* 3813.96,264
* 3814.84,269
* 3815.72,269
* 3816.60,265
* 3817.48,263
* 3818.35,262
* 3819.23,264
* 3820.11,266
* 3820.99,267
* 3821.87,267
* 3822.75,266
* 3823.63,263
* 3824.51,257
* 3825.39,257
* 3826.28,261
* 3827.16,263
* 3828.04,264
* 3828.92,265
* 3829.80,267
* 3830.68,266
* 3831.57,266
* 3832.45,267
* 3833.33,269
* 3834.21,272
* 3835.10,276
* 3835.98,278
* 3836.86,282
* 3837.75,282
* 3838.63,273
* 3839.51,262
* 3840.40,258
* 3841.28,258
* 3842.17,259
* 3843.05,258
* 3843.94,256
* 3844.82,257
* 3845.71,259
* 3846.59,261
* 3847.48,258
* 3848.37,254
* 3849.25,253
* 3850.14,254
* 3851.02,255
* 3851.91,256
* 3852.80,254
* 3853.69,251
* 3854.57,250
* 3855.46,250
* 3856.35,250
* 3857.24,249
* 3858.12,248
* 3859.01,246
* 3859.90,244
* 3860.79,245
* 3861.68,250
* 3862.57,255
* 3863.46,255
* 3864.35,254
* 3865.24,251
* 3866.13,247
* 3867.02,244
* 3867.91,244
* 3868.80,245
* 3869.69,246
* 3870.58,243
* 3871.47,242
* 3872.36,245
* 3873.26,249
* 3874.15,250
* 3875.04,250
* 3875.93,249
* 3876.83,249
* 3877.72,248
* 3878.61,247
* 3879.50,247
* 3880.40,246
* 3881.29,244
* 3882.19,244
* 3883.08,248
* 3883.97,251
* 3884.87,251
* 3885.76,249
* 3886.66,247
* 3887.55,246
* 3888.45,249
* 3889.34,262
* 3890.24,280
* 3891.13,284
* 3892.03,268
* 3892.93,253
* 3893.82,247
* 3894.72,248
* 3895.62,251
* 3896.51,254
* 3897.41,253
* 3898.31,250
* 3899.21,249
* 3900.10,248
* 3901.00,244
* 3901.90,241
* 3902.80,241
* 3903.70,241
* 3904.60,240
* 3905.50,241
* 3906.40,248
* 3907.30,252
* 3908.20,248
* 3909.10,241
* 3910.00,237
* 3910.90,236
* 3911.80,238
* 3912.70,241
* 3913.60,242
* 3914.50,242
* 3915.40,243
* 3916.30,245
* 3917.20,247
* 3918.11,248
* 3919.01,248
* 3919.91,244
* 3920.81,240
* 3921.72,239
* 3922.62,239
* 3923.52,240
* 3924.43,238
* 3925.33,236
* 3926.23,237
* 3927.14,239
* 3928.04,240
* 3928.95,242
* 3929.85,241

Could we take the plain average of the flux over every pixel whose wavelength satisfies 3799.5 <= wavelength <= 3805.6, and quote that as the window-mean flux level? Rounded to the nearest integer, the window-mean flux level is 271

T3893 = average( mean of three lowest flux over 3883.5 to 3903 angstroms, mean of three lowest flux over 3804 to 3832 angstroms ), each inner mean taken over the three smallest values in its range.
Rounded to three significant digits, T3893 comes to 250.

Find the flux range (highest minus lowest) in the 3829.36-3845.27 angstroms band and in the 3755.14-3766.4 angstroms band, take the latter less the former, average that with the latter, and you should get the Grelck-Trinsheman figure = 11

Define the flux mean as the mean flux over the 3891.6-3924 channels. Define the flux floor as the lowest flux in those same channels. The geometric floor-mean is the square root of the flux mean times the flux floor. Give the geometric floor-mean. 241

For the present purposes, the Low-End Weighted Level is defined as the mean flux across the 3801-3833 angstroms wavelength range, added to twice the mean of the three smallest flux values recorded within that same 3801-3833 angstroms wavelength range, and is 782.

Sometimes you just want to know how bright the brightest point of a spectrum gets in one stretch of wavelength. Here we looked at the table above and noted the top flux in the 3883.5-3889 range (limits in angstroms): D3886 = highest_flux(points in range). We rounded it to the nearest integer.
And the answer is 251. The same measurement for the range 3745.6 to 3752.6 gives 289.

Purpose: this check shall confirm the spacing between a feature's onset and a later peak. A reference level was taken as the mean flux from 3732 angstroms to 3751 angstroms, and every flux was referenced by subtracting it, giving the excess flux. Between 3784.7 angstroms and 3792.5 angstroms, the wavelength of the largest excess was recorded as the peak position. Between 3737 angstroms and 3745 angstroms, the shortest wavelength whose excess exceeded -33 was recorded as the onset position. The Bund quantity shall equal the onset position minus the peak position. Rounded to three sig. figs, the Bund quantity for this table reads -53.7 angstroms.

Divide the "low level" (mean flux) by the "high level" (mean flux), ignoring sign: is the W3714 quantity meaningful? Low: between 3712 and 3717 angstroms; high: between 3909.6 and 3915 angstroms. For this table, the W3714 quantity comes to 1.20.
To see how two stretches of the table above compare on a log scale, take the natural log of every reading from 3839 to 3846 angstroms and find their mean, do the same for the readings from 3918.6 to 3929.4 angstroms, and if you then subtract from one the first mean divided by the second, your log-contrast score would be -0.013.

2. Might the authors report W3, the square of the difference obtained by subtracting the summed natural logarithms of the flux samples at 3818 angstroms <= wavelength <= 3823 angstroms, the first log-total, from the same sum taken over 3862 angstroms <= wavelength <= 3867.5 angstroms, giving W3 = 0.11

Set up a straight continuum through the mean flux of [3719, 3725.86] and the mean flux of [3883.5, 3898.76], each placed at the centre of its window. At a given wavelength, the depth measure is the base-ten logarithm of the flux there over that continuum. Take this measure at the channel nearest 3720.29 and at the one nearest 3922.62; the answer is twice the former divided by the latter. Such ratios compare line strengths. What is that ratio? -1.2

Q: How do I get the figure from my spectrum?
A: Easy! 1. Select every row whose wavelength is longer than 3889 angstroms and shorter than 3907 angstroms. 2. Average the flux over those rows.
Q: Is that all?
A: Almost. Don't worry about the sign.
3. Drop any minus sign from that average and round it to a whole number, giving 252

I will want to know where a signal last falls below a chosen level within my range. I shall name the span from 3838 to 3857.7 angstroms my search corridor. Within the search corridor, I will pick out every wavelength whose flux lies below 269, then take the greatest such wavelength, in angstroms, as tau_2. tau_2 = 3857.24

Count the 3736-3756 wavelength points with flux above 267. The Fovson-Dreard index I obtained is 23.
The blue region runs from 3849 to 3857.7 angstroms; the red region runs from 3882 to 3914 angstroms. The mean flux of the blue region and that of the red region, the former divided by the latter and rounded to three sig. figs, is 1.01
